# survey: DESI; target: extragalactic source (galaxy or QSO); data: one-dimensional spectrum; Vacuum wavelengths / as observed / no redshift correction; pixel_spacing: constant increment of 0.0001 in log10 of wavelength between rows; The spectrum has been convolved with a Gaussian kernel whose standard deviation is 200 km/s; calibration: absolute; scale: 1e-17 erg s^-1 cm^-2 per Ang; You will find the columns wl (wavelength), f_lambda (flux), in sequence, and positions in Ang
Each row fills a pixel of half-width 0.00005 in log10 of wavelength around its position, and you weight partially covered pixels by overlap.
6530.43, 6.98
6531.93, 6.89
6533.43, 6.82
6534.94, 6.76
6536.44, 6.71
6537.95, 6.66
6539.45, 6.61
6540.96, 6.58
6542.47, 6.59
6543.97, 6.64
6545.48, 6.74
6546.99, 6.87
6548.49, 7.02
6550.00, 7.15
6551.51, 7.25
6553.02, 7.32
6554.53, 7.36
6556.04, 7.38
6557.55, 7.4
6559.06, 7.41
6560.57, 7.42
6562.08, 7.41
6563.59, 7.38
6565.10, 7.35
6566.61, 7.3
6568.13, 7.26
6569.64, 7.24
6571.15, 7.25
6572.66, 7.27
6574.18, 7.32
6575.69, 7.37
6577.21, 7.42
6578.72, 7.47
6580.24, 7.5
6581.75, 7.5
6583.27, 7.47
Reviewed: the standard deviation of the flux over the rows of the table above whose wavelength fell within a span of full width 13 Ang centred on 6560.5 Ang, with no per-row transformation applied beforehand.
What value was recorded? 0.04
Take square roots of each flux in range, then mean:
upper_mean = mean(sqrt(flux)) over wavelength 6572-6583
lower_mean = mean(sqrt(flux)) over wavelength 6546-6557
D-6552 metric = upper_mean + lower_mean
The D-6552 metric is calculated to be 5.40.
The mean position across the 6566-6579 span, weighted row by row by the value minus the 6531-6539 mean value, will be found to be 6573.1 Ang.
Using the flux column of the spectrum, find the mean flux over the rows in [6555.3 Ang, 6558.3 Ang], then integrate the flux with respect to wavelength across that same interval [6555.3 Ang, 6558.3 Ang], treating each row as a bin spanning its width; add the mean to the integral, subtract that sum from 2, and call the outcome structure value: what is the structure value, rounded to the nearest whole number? -28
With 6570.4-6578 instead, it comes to -61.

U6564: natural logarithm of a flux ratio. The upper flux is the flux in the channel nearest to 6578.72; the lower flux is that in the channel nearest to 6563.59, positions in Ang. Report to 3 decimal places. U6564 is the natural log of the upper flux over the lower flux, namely 0.012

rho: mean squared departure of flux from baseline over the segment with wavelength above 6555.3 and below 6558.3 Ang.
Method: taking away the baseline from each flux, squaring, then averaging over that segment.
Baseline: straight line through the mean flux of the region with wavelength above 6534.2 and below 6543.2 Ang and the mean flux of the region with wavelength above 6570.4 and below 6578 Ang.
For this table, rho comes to 0.16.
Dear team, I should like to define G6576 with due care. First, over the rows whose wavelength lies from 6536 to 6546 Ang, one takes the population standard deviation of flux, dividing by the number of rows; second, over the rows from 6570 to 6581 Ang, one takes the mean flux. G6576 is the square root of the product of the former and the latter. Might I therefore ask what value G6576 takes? 0.64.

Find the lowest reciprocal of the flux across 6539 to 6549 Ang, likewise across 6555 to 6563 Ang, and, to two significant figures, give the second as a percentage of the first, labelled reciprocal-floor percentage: 95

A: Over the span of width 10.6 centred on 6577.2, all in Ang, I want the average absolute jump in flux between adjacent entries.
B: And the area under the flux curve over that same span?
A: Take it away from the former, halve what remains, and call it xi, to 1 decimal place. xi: -39.2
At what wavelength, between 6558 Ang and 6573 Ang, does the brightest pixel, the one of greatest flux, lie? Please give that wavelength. 6560.57 Ang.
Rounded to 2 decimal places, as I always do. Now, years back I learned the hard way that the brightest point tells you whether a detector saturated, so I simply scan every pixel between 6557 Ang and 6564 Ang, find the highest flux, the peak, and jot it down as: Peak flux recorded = 7.42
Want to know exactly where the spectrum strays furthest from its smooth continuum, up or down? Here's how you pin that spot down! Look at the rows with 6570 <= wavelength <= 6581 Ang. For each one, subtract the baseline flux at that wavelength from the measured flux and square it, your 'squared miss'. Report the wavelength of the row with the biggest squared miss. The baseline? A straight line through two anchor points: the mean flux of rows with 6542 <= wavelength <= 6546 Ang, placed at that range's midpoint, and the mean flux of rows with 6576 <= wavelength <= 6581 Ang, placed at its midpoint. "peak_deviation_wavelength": 6572.66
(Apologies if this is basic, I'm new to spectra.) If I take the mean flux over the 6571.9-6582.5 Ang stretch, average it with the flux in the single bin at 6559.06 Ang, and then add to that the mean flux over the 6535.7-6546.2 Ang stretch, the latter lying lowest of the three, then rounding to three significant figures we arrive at 14.1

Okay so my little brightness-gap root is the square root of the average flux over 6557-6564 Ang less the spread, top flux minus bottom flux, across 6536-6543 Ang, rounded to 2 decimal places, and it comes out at 2.70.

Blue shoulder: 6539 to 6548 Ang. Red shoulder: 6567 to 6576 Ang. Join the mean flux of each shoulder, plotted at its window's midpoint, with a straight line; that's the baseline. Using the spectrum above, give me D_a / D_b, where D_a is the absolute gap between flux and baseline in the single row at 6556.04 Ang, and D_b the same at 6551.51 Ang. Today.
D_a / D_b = 1.1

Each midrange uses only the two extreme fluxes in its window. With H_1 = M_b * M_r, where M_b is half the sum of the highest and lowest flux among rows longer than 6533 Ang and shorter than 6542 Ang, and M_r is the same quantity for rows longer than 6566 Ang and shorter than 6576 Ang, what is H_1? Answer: 48.9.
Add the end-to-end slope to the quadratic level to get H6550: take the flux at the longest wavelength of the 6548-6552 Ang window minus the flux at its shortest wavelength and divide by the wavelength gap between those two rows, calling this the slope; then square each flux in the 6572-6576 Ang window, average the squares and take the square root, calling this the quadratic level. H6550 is 7.40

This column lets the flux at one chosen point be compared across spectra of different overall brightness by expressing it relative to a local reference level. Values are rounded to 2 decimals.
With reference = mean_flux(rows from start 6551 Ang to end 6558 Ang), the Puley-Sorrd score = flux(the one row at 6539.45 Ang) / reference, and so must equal 0.90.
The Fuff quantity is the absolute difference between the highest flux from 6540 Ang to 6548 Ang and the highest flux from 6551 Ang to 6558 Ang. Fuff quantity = 0.53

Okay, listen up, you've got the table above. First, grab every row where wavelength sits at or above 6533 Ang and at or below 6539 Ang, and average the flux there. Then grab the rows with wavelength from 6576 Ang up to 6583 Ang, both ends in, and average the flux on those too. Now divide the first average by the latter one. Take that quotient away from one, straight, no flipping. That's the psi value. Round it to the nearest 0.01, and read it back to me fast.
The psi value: 0.10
